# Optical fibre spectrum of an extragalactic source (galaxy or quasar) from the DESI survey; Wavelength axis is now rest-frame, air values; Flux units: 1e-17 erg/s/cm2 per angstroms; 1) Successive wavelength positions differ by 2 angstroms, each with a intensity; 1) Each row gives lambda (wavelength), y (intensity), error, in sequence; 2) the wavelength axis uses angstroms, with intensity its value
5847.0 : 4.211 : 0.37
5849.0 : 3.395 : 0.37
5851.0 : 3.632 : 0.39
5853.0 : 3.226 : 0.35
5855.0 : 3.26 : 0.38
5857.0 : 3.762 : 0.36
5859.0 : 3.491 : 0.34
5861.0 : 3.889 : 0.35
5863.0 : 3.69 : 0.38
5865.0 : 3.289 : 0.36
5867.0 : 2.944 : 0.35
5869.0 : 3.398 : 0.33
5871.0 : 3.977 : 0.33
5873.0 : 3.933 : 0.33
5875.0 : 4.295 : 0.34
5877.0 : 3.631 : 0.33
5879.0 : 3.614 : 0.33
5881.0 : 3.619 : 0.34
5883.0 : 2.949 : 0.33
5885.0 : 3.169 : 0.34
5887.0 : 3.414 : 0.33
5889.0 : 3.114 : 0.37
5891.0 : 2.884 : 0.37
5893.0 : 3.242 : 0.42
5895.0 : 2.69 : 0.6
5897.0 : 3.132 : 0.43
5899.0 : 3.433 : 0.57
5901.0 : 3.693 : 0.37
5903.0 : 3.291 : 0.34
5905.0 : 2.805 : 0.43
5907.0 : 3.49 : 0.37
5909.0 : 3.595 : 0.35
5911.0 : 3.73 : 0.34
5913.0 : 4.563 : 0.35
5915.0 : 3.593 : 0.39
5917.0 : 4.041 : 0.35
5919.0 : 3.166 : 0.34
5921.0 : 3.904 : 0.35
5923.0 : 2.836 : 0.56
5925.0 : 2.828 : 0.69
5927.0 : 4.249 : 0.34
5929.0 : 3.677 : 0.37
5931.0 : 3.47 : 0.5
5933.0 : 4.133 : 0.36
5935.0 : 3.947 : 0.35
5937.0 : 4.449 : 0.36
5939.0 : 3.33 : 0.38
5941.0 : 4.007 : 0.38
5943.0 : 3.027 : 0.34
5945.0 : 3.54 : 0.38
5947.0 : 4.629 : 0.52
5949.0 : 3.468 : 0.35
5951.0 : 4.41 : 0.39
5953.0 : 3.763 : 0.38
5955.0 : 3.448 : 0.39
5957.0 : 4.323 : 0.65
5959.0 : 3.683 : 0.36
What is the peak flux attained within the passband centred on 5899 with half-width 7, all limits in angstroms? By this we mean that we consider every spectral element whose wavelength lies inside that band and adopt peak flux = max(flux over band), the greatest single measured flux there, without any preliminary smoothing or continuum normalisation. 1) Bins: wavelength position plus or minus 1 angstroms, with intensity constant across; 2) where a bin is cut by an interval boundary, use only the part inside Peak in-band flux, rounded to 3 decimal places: 3.693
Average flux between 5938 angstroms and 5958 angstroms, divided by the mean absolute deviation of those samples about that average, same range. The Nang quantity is 8.7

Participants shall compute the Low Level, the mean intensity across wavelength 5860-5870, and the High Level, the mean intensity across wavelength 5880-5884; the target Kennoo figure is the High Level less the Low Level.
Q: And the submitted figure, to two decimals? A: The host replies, -0.16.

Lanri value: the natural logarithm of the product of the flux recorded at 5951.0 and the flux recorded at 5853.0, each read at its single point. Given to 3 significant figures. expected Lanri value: 2.66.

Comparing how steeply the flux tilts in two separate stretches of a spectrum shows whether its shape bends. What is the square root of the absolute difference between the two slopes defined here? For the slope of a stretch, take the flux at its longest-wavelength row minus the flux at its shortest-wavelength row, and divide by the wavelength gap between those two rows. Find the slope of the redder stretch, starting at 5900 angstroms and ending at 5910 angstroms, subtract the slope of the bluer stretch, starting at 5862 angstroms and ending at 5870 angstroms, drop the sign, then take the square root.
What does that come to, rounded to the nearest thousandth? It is 0.191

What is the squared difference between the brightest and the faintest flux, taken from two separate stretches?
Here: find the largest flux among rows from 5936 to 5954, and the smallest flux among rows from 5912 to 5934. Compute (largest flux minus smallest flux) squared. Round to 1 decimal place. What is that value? 3.2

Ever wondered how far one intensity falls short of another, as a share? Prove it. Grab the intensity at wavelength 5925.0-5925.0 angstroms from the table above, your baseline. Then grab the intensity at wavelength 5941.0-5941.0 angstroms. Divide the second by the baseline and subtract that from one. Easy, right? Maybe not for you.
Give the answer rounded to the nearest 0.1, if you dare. -0.4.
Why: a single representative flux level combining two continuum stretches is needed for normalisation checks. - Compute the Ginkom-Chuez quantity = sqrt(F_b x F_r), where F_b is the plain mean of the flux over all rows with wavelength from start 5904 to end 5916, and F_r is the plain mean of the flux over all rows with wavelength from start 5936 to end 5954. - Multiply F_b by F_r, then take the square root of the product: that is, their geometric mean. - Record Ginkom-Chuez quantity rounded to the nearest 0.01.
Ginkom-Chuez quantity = 3.74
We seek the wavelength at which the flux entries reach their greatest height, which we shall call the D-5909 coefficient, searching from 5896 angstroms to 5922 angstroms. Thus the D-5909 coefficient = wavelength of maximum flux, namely 5913.0 angstroms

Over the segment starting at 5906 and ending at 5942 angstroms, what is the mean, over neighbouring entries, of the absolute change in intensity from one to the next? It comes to 0.6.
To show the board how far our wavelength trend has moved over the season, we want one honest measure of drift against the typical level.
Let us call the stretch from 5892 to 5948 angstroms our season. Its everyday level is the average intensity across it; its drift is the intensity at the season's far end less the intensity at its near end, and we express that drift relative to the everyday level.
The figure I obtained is 0.39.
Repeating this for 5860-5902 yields -0.06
